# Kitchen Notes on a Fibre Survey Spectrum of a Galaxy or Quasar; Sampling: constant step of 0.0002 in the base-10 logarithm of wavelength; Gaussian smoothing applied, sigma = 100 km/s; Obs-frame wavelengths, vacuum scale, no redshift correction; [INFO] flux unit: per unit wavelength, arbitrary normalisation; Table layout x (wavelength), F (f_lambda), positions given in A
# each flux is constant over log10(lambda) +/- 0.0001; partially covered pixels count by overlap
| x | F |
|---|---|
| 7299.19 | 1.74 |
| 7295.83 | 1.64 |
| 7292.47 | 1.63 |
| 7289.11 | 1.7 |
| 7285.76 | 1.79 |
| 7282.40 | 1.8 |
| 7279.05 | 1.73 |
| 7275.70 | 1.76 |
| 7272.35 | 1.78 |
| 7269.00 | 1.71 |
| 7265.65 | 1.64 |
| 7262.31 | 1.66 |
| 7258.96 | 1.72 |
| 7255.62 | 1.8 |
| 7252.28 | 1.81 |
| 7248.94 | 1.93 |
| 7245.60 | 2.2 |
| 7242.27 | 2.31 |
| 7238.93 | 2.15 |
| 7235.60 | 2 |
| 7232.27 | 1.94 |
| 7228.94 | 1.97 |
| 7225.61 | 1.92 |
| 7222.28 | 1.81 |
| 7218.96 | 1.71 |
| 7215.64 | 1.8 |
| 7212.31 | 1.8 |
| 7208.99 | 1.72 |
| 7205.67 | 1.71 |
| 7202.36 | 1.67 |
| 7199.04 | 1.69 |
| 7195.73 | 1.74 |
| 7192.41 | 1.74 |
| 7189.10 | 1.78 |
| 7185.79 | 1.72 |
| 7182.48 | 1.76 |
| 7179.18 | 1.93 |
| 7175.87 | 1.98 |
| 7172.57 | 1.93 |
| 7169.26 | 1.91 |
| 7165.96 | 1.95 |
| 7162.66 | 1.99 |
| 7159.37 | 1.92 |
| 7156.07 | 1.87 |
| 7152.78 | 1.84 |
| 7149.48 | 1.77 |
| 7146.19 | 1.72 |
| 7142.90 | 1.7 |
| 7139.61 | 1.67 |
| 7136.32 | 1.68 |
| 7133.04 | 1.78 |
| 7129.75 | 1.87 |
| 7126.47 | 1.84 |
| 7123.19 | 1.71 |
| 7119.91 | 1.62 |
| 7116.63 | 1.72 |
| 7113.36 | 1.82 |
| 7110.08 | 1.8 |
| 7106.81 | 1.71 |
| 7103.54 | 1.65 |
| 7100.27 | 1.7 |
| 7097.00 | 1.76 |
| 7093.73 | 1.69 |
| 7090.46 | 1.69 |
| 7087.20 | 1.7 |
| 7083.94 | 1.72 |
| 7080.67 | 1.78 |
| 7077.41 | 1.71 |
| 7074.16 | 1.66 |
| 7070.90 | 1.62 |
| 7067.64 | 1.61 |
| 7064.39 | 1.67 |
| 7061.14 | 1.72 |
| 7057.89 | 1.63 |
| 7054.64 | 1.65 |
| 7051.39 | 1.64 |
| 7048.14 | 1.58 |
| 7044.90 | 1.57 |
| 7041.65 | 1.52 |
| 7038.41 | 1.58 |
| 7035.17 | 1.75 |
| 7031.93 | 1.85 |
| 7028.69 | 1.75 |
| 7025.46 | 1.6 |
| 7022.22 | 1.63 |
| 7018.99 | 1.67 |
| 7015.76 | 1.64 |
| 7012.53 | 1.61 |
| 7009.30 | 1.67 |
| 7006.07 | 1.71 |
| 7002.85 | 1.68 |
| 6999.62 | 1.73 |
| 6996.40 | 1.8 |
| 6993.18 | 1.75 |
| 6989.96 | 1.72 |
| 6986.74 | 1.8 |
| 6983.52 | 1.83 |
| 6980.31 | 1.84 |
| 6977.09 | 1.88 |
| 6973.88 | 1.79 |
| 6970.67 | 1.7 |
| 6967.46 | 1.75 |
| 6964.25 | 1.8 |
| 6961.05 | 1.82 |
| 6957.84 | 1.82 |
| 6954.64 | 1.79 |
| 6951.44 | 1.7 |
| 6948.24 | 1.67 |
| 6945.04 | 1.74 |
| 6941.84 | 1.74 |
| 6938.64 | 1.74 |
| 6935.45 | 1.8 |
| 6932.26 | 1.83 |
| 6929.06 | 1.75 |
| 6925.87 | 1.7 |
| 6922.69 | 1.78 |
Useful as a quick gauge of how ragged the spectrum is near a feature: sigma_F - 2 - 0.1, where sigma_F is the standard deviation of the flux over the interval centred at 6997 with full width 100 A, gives -2.01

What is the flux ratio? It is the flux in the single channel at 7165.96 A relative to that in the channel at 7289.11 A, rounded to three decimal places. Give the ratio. 1.147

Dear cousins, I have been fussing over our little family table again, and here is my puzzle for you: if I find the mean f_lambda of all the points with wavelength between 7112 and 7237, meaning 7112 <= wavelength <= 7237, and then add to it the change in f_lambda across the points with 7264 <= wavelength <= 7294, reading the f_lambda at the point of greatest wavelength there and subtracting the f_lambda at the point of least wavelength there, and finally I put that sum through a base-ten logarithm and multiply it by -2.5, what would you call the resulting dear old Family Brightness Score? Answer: -0.64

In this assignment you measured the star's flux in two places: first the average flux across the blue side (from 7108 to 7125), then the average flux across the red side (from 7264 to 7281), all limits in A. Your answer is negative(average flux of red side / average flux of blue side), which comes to -0.99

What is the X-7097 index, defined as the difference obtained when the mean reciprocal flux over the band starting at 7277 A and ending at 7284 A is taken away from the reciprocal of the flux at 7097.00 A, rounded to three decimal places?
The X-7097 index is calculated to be 0.001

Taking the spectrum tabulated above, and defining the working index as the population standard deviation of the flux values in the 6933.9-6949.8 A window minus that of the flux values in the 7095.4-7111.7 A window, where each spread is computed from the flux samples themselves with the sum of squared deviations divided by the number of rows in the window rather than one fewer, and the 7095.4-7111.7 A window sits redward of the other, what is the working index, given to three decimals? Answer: -0.010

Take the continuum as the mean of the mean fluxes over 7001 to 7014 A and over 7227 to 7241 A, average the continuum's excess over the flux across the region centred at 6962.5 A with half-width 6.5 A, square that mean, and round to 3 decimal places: 0.002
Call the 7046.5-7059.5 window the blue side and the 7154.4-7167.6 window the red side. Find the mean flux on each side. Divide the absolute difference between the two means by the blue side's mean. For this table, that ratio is 0.19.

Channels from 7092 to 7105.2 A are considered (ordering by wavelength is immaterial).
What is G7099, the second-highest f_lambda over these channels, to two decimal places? 1.70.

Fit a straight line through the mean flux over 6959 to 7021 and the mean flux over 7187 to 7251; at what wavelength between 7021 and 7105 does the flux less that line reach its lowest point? 7041.65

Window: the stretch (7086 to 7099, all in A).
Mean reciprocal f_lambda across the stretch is 0.585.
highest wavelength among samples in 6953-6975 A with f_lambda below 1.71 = 6970.67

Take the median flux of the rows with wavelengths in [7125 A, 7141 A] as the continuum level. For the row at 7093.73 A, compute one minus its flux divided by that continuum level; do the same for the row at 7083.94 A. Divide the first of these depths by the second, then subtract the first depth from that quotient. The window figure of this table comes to 1.4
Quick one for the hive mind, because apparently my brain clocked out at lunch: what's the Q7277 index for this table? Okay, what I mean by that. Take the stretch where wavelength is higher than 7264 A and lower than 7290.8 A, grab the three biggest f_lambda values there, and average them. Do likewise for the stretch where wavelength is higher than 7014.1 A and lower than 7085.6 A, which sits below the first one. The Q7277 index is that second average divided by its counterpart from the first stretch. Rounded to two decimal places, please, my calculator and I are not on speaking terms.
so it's 1.00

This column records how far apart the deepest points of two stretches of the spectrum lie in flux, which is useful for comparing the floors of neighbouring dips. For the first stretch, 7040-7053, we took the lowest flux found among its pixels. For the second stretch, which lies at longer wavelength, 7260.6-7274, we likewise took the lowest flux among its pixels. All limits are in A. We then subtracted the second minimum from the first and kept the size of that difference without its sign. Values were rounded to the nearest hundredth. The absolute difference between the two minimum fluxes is 0.12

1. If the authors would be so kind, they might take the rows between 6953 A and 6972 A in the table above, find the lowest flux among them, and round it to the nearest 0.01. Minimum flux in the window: 1.70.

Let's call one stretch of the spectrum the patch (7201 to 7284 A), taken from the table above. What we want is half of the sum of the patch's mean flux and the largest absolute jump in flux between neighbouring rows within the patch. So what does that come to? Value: 1.06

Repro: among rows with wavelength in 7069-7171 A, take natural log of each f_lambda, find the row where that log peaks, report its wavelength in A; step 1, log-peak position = 7162.66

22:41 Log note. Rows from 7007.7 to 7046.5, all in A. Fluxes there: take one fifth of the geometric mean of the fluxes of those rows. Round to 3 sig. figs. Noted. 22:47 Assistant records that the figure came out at 0.330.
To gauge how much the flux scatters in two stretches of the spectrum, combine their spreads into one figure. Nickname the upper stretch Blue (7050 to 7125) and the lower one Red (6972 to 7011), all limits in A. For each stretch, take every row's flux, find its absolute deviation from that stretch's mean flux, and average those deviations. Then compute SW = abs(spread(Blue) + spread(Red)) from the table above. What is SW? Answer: 0.101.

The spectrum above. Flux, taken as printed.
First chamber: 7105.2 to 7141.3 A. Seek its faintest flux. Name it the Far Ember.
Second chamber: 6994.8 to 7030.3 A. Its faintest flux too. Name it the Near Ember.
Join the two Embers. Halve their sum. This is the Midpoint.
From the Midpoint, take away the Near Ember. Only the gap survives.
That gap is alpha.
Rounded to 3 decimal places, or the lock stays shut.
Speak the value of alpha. 0.010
